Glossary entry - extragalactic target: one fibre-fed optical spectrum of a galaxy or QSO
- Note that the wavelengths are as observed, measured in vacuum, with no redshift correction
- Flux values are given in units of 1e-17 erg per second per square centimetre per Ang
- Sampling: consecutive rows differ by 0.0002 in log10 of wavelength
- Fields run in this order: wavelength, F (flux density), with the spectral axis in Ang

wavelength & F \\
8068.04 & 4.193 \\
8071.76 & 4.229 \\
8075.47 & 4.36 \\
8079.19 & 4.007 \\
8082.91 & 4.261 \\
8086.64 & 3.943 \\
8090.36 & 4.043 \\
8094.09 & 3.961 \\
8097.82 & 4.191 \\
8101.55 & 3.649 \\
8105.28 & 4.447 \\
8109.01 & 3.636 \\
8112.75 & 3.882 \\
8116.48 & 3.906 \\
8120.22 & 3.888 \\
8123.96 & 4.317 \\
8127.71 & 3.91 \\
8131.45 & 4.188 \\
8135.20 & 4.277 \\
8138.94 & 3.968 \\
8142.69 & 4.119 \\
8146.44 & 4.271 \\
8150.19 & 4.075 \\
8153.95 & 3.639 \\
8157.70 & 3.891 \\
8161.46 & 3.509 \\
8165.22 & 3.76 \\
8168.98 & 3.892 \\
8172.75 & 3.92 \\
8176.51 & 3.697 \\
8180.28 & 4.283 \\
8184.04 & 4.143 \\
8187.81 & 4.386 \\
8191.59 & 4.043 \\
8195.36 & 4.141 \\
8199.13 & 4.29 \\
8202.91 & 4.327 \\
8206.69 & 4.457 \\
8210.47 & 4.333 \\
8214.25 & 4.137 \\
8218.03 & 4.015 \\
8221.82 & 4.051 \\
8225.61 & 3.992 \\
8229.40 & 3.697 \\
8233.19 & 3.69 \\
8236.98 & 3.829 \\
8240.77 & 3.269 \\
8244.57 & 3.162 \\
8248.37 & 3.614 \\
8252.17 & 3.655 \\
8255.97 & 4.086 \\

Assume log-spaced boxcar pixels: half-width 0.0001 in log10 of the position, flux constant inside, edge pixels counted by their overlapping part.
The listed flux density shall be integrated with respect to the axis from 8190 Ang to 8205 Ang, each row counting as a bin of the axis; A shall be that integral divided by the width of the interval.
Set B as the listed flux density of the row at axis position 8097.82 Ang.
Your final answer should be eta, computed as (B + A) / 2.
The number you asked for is 4.20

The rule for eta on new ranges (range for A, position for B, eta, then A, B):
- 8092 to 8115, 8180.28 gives 4.12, 3.96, 4.283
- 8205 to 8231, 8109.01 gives 3.87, 4.10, 3.636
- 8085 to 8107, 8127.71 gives 3.97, 4.04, 3.91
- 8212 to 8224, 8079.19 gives 4.04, 4.07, 4.007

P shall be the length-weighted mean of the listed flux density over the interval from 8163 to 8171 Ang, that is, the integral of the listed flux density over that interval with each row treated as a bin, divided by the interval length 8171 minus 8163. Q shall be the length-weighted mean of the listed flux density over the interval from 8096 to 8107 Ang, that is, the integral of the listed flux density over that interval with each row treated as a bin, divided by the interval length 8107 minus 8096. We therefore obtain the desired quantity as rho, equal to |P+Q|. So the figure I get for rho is 7.90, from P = 3.8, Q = 4.09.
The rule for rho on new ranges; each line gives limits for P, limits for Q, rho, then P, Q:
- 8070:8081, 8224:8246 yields 7.81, 4.2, 3.61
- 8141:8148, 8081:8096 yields 8.24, 4.2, 4.05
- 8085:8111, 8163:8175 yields 7.82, 4.0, 3.84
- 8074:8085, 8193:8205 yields 8.45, 4.2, 4.25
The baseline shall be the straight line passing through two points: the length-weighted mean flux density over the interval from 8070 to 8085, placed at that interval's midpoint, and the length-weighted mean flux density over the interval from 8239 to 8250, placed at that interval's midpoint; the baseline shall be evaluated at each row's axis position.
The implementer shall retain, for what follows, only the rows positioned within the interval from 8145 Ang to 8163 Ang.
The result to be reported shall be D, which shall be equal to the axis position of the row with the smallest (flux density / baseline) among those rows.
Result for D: 8161.46 Ang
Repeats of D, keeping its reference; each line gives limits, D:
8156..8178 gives 8161.46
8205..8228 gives 8218.03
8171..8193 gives 8176.51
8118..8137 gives 8120.22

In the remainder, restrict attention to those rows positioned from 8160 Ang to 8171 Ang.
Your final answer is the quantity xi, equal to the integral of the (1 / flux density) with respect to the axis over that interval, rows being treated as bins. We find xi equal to 2.95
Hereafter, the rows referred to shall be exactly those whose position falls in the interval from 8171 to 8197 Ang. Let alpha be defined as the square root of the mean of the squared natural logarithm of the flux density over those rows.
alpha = 1.41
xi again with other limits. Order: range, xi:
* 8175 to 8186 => 2.72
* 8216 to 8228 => 2.99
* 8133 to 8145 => 2.91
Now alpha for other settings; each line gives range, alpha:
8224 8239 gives 1.34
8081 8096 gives 1.40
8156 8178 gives 1.33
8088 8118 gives 1.38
